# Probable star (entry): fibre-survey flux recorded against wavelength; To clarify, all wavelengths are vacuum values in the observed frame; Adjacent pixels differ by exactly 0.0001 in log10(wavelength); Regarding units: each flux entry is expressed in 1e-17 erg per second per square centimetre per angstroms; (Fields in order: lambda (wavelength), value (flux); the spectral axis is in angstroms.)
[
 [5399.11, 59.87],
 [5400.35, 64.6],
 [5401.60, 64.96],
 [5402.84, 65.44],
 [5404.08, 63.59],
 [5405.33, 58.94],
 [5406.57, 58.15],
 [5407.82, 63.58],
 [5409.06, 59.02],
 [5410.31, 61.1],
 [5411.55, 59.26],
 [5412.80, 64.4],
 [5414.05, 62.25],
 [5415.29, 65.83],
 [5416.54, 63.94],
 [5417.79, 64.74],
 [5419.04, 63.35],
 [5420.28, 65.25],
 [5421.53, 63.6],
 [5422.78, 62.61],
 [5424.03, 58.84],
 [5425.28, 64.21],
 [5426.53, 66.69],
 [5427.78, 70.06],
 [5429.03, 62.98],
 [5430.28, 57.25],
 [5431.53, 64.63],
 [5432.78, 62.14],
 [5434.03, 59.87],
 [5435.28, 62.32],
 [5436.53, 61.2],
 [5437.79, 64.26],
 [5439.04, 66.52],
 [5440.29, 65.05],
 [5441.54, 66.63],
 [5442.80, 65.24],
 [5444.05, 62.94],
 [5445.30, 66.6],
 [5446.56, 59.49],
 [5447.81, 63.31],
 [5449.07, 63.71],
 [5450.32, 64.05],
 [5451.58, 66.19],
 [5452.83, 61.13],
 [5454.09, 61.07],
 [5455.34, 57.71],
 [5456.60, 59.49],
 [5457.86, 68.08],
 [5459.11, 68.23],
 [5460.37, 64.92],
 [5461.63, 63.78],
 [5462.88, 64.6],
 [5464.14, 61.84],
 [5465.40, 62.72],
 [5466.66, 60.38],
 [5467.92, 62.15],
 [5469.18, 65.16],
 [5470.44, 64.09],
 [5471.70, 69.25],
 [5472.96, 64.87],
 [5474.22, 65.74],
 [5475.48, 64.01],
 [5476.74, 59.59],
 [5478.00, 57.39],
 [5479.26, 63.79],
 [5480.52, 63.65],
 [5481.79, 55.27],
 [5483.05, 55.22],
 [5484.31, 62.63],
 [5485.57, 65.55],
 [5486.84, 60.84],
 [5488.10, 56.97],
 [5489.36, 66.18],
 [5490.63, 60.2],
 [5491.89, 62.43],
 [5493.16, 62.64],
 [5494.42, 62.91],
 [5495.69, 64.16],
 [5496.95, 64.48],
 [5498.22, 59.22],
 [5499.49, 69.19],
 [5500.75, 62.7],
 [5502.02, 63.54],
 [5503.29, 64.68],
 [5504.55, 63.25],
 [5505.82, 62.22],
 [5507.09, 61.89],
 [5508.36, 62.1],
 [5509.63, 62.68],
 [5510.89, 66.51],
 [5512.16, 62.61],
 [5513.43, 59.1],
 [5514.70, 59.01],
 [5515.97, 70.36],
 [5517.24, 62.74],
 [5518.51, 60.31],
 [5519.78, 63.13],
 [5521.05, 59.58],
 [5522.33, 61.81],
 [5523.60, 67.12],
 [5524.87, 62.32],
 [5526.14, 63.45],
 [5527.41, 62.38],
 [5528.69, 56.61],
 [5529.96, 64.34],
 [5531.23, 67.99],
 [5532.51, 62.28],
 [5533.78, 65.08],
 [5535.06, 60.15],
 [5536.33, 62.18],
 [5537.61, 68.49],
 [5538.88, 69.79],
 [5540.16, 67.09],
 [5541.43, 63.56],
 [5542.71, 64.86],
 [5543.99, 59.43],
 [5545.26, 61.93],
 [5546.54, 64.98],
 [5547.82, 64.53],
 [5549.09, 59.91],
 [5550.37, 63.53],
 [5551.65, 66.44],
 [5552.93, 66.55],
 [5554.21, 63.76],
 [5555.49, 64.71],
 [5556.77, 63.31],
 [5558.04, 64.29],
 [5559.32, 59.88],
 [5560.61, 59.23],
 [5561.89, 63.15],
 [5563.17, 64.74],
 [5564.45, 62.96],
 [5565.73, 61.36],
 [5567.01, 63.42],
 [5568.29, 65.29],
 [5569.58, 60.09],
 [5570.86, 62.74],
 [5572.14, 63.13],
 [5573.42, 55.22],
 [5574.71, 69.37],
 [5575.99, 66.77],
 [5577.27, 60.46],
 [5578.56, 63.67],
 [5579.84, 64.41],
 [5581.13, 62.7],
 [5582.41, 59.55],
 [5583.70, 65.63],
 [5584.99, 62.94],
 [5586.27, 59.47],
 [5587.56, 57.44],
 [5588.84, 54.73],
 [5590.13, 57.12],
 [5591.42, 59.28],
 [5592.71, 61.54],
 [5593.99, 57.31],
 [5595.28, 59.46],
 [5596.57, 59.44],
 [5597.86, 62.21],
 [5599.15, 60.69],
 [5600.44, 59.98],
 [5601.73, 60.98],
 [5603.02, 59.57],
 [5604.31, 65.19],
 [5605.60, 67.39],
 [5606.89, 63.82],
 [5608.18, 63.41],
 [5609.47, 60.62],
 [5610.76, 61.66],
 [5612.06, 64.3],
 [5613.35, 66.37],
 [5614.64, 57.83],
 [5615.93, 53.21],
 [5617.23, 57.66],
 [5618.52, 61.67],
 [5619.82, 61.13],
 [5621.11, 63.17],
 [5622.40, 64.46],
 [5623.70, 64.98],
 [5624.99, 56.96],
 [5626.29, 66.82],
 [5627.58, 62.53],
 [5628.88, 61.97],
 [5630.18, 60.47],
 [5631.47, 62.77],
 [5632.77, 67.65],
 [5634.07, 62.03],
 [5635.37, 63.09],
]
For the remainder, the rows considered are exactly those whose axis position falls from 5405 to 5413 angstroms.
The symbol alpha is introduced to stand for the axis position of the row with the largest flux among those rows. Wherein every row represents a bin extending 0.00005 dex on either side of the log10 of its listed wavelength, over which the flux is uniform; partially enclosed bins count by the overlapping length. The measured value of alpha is 5412.80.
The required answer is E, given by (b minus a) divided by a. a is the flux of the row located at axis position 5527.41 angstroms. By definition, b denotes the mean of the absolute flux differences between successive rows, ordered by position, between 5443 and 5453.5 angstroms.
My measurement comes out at -0.948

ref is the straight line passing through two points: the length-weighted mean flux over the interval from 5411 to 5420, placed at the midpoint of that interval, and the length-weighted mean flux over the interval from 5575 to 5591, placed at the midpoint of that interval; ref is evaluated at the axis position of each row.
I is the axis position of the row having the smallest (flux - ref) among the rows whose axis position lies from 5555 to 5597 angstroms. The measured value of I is 5588.84 angstroms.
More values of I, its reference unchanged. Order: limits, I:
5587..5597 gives 5588.84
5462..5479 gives 5478.00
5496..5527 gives 5514.70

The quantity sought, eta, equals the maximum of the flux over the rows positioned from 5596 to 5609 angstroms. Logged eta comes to 67.39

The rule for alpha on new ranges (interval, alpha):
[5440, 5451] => 5441.54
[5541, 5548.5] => 5546.54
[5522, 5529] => 5523.60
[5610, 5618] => 5613.35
